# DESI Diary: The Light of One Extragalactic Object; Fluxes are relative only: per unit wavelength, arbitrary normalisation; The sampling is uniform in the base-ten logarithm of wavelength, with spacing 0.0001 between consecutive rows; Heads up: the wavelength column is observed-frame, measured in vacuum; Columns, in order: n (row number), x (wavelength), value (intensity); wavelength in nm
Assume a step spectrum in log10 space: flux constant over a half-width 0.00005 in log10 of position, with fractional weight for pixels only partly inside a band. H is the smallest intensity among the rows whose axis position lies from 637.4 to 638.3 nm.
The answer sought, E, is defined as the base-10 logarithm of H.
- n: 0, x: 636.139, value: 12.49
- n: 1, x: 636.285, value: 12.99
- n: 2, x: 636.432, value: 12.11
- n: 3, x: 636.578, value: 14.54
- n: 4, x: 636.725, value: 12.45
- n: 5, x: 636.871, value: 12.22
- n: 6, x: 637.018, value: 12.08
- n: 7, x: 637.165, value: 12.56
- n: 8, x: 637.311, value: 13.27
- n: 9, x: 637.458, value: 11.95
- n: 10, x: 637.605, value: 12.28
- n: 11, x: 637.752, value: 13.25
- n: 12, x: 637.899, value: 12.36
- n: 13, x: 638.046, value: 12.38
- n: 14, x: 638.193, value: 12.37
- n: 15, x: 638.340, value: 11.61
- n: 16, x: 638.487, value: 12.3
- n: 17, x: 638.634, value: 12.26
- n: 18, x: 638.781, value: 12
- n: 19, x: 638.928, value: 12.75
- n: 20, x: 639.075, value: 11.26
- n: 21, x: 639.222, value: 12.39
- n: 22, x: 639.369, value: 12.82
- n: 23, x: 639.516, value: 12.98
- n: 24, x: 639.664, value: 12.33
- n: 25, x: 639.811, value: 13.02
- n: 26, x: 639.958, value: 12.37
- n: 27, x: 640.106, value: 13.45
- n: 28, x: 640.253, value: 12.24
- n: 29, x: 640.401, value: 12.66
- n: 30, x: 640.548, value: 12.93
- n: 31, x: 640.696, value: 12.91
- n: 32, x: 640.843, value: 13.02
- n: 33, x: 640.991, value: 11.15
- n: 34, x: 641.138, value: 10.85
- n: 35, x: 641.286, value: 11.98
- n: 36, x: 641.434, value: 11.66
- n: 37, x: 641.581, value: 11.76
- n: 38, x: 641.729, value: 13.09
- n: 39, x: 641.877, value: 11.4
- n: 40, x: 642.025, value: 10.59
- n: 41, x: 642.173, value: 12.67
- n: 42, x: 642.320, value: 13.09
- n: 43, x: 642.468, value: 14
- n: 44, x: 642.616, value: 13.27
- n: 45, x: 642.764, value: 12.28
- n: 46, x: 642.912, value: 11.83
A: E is 1.077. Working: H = 11.95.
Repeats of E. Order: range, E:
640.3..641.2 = 1.035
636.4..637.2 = 1.082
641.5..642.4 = 1.025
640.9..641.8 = 1.035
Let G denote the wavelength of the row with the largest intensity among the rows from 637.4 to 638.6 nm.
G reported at 637.752 nm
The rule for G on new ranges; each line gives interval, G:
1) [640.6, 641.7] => 640.843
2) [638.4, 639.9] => 639.811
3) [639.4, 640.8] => 640.106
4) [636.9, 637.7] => 637.311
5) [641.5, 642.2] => 641.729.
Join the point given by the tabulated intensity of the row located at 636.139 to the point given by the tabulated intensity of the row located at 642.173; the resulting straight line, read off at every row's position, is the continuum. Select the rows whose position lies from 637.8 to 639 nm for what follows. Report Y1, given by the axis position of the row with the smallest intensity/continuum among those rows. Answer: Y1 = 638.340 nm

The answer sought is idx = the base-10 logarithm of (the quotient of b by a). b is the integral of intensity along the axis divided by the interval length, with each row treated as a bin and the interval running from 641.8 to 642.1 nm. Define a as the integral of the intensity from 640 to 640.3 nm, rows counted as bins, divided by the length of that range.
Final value -0.07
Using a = 12.8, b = 11.0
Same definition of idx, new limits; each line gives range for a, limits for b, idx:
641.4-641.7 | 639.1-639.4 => 0.02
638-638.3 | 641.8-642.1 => -0.05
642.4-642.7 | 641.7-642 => -0.06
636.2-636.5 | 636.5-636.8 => 0.03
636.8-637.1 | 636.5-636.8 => 0.05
